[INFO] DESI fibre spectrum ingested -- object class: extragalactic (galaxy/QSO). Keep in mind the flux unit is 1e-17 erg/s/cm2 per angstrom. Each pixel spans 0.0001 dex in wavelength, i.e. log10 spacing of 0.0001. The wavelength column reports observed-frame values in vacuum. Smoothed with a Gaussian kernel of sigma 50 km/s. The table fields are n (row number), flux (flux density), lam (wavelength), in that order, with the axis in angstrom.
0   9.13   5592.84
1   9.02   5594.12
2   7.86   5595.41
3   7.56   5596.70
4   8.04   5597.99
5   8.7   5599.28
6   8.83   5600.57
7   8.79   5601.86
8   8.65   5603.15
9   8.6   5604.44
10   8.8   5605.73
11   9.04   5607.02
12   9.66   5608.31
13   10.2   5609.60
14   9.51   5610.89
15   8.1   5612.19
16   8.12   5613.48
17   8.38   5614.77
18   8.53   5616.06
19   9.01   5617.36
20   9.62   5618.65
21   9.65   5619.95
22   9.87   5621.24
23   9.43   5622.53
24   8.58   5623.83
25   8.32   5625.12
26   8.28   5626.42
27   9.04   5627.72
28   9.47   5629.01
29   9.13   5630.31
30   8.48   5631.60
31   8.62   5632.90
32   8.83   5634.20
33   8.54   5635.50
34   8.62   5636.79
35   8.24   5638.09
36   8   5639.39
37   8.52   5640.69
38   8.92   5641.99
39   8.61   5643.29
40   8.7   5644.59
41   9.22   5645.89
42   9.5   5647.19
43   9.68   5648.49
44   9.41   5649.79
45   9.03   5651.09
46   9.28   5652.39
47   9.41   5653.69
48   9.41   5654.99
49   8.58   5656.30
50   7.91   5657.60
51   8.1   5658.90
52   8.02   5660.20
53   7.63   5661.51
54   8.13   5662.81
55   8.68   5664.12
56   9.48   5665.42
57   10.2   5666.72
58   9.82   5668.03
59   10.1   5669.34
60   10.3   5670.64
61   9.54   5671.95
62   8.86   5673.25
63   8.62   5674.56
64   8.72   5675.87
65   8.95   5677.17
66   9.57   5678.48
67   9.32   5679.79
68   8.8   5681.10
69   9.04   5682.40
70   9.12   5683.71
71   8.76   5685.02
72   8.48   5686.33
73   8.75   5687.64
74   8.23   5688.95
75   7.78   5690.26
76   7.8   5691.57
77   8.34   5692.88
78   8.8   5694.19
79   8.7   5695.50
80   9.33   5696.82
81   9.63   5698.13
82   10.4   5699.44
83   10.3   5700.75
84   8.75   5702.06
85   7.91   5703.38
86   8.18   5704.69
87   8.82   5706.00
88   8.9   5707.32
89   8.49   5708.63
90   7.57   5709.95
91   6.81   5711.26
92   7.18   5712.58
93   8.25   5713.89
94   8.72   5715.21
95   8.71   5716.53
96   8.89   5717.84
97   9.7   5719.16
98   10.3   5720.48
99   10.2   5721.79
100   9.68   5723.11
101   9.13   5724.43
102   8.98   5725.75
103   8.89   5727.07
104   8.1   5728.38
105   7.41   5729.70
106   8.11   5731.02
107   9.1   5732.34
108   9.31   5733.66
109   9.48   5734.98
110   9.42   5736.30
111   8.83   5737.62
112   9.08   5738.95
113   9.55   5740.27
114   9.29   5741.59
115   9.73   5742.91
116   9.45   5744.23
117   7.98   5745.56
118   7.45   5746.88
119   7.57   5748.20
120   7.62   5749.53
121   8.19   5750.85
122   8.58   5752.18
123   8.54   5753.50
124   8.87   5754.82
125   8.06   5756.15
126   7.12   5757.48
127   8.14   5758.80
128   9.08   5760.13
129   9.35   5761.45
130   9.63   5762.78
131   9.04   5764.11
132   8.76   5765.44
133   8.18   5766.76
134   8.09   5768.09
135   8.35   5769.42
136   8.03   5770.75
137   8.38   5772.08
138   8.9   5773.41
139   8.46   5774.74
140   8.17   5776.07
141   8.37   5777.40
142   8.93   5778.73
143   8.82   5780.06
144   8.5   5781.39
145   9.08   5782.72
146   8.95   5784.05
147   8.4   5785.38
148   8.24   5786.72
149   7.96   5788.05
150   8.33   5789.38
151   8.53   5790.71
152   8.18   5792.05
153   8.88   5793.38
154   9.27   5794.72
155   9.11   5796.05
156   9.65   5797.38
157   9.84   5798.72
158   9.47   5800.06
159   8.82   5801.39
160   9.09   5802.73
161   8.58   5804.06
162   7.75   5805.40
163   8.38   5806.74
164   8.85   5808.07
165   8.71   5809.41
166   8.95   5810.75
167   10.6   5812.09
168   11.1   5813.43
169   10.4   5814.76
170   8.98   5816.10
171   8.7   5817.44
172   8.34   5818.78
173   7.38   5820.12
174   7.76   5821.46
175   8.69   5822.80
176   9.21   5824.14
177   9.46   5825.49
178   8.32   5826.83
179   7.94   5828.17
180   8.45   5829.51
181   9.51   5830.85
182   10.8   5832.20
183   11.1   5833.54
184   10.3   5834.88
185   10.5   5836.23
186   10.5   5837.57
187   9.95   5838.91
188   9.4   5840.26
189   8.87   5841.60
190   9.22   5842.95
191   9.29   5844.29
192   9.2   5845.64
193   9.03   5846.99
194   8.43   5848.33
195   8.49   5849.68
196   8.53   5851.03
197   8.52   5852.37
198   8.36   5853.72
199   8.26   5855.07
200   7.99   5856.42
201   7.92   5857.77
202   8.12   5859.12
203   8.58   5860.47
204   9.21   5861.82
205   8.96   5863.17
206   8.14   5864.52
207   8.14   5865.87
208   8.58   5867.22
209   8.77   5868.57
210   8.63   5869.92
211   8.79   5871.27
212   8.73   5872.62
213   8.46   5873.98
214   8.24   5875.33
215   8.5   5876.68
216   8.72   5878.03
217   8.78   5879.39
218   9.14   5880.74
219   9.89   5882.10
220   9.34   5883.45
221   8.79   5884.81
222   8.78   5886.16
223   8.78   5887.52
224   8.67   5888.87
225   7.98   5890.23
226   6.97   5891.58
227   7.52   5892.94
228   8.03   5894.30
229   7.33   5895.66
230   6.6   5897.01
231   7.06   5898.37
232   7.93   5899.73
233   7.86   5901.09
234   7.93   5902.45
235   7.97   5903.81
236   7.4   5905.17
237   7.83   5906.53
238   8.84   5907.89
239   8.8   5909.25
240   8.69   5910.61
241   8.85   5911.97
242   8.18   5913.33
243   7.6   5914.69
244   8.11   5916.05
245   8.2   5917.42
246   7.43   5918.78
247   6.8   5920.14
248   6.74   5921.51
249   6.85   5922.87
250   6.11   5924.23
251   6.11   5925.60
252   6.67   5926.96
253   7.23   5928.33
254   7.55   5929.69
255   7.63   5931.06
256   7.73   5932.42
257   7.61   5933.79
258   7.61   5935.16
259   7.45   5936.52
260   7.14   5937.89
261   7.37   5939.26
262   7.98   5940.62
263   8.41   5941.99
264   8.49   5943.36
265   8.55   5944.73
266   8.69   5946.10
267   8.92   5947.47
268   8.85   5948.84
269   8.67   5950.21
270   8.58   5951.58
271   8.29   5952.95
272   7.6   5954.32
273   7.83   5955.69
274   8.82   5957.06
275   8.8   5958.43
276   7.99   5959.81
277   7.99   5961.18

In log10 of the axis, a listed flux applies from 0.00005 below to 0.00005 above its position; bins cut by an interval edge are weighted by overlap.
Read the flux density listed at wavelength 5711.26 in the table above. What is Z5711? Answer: 6.81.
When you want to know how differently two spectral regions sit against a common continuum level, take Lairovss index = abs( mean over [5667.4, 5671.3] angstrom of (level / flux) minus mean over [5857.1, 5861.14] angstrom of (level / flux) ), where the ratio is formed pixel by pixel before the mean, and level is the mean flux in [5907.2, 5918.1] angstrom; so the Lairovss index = 0.19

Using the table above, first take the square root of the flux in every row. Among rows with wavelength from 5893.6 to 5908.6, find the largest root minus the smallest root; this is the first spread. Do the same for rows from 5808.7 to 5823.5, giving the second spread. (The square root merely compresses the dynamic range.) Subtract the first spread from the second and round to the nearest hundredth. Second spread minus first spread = 0.21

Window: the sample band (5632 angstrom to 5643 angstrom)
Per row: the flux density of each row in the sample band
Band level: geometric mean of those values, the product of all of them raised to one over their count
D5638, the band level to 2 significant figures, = 8.5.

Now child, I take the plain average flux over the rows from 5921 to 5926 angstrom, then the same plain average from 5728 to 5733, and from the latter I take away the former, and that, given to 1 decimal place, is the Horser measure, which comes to 1.7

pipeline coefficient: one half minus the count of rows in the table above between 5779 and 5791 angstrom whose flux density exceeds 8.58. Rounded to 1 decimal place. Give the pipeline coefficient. -2.5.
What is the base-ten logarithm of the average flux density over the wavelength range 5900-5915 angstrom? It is 0.913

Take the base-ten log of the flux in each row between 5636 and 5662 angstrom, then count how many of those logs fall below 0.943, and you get 11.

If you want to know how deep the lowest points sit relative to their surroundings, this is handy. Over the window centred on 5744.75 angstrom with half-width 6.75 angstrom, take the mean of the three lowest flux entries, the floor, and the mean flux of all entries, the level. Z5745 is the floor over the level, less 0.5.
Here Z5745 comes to 0.378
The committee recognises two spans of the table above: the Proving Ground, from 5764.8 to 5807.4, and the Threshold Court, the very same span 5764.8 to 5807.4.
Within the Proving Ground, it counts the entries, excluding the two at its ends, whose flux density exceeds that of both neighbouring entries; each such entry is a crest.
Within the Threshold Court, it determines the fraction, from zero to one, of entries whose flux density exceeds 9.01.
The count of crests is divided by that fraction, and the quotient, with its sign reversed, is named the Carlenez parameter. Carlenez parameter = -37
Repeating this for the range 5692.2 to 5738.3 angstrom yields -16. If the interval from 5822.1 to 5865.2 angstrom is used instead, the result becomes -11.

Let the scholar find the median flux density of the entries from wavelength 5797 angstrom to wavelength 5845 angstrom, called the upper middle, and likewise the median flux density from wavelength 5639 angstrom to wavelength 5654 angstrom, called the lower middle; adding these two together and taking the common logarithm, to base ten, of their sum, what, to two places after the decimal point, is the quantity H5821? 1.26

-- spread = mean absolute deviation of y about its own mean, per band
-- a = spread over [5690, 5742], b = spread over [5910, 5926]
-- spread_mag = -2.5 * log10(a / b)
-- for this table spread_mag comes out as 0.21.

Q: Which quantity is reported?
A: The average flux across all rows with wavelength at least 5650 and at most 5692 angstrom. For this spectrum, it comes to 8.9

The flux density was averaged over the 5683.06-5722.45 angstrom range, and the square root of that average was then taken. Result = 2.95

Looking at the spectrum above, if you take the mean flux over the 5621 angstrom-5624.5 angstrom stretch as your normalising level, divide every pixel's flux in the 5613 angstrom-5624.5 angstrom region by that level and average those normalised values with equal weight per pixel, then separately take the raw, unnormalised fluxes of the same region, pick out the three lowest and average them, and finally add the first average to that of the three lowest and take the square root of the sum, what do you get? 3.05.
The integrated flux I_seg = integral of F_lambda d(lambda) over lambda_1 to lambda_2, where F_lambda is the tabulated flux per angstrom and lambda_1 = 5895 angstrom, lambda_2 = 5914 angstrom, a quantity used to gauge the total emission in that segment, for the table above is 151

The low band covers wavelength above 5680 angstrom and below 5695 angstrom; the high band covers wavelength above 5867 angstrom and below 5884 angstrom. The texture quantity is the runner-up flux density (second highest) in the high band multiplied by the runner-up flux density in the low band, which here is 84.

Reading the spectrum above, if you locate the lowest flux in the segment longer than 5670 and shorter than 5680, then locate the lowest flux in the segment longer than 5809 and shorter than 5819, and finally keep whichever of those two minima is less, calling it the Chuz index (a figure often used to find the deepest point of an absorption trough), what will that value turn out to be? 8.3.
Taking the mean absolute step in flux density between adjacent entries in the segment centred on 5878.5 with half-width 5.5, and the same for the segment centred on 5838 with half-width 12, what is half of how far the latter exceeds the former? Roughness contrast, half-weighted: 0.05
